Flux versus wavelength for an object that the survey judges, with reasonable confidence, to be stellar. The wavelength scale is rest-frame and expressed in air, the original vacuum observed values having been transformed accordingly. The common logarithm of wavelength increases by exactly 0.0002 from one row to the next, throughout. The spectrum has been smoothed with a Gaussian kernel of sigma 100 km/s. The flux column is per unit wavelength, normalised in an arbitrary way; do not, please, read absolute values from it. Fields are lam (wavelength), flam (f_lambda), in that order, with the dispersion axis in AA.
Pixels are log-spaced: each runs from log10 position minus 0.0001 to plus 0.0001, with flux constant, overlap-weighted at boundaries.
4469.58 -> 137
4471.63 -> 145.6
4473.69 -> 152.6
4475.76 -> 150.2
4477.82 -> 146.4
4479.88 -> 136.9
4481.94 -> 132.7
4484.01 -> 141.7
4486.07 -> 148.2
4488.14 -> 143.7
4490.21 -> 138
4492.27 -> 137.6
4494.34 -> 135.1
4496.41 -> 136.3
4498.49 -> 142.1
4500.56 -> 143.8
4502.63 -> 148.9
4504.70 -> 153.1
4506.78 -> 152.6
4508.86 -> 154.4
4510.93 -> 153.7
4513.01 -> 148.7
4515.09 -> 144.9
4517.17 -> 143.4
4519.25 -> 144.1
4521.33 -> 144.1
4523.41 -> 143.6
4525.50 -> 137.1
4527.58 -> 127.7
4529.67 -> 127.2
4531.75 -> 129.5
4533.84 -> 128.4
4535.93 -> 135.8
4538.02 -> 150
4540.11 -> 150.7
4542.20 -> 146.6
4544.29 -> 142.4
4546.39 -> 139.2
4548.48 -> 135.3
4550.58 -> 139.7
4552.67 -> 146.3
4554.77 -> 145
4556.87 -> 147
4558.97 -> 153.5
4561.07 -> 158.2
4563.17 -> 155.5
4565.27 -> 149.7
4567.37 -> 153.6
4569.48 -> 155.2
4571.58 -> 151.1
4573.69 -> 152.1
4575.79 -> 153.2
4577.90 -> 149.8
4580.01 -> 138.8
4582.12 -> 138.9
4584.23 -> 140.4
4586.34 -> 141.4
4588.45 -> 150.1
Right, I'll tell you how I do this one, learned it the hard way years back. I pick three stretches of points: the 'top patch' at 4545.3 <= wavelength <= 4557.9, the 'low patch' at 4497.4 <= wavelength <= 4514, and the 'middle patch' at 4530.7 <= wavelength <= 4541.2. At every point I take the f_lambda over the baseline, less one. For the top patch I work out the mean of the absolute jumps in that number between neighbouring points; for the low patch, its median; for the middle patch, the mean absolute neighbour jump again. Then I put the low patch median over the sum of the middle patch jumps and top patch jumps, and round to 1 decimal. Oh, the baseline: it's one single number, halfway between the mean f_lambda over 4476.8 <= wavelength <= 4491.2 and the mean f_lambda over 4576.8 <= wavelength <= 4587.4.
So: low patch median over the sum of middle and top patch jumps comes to 1.0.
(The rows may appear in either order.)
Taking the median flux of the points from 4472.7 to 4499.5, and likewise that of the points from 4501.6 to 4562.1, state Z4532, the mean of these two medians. 143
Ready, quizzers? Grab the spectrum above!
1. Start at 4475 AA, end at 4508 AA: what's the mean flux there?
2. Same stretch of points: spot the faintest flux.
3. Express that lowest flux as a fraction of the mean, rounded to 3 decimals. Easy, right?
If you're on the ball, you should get 0.928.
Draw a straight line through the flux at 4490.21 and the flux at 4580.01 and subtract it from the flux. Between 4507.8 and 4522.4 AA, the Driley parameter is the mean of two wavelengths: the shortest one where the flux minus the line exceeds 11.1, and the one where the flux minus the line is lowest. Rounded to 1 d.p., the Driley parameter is 4513.0 AA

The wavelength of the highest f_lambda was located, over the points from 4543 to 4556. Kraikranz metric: 4552.67 AA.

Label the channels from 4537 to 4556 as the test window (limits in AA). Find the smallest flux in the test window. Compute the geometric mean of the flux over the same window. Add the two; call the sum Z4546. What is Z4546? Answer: 279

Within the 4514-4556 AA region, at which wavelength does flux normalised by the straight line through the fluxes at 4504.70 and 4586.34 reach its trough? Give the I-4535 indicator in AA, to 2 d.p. 4529.67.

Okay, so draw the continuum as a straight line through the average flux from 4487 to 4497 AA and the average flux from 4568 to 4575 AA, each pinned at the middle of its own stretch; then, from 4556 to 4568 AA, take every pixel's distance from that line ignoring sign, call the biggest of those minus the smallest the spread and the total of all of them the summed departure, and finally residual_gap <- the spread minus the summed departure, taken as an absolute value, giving 15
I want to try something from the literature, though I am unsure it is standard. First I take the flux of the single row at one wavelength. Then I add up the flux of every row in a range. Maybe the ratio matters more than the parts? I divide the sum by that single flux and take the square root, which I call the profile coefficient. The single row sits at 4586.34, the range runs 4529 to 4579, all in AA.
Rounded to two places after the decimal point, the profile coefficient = 4.97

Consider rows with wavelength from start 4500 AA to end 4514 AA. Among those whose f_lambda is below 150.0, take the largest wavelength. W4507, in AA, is 4513.01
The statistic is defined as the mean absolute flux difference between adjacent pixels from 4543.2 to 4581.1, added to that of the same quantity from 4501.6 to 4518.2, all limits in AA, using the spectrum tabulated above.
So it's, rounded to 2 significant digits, 6.5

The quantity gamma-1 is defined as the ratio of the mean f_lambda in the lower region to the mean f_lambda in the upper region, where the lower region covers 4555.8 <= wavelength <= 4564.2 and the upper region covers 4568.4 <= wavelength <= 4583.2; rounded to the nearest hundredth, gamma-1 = 1.03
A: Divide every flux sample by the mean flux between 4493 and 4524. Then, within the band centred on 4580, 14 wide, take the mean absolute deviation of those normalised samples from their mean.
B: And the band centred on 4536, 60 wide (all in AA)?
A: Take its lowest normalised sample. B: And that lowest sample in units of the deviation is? 22.0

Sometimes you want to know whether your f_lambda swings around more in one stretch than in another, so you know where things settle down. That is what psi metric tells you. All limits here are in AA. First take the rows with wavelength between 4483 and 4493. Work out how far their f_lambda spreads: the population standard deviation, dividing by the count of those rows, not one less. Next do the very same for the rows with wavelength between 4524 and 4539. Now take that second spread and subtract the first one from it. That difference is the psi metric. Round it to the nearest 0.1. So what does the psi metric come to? 3.7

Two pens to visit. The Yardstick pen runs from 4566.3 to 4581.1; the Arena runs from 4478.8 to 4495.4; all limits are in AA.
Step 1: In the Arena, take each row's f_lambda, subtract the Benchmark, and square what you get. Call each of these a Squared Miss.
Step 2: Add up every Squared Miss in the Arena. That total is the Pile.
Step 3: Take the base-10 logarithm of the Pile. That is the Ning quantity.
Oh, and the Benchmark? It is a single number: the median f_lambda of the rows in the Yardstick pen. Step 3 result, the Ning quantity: 3.18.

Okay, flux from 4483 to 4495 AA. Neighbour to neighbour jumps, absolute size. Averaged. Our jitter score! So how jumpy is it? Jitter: 3.9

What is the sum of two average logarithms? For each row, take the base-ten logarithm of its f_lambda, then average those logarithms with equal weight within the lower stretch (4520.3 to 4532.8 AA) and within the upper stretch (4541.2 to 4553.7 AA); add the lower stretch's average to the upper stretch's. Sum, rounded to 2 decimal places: 4.28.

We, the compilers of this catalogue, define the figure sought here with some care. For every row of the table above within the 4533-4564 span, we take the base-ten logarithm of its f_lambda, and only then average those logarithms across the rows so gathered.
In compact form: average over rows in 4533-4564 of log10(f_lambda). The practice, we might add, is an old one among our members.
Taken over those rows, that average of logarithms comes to 2.16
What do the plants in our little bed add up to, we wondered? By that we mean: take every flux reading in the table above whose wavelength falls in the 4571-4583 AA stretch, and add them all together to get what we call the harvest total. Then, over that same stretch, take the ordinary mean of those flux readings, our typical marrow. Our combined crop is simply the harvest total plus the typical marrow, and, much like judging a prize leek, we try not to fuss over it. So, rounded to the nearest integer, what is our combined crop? 1031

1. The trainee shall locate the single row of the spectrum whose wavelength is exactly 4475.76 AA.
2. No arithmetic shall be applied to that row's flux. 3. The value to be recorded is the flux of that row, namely 150.2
